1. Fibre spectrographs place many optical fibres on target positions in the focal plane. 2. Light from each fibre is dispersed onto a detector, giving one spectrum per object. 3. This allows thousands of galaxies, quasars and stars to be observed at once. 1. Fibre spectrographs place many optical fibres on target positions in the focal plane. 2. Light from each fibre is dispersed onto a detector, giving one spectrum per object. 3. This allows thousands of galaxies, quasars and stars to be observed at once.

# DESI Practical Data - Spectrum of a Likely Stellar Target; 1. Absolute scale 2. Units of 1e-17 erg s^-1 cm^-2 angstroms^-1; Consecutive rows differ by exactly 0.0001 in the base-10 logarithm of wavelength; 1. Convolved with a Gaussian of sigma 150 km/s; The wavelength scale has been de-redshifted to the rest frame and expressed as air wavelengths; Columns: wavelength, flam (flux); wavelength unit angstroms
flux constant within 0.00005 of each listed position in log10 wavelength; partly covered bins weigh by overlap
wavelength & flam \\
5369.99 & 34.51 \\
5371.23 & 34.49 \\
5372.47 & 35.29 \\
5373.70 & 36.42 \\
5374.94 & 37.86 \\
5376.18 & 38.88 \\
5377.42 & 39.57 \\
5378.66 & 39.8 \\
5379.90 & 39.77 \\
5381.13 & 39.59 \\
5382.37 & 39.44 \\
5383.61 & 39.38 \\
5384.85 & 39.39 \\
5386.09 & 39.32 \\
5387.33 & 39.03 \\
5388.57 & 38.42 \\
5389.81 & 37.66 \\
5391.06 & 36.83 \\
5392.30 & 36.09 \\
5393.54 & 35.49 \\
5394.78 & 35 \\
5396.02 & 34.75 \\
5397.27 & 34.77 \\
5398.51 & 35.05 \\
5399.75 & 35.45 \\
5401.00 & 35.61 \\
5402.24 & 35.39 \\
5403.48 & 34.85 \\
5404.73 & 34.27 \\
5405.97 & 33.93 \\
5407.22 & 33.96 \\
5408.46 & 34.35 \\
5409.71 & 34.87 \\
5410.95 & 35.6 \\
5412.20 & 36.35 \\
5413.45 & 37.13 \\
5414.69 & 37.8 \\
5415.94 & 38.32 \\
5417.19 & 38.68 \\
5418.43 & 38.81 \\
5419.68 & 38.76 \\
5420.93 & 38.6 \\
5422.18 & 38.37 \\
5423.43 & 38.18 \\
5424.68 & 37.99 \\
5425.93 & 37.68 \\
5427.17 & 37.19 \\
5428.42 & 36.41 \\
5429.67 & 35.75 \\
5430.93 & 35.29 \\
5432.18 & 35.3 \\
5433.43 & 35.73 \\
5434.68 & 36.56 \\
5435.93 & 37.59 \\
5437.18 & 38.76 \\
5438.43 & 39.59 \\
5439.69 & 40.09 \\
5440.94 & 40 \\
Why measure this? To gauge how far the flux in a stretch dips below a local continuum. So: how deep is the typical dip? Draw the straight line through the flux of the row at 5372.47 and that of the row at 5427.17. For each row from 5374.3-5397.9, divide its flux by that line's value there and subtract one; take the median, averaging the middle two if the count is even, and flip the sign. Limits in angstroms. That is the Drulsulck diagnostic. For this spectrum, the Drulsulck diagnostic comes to -0.090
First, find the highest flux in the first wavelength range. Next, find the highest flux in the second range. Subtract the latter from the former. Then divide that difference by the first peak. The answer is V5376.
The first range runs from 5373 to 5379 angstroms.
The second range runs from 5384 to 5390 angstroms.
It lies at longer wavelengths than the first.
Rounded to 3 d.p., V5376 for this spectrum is 0.010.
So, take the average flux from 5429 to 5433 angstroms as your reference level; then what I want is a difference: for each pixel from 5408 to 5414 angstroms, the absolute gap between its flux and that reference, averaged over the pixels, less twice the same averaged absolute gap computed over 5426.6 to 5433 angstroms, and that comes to -0.4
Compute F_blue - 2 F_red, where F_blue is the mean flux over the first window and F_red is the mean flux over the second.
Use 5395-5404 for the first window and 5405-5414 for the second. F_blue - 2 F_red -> -35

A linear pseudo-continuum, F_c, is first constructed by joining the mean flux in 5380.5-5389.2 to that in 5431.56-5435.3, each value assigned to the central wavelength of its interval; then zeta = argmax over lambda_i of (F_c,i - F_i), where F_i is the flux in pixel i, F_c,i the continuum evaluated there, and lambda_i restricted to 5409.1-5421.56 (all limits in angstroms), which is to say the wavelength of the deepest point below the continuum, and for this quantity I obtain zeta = 5409.71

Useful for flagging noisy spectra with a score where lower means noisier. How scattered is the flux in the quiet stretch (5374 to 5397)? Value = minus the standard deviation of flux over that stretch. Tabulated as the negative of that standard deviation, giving -1.7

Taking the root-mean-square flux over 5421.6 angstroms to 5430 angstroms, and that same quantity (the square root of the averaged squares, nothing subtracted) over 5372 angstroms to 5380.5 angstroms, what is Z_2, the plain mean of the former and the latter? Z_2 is 37.8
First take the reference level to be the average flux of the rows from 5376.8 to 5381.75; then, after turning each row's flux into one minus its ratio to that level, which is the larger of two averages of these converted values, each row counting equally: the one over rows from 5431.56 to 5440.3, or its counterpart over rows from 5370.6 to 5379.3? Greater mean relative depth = 0.056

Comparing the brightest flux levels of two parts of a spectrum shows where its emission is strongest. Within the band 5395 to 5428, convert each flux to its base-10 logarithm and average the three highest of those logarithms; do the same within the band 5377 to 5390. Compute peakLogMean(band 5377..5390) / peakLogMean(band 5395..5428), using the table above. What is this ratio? 1.01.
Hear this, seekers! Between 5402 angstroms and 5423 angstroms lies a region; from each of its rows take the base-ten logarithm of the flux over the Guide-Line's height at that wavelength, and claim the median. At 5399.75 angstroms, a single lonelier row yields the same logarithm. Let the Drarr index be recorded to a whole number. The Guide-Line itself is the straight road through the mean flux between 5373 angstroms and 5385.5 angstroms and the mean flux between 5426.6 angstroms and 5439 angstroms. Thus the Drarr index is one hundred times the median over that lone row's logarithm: 48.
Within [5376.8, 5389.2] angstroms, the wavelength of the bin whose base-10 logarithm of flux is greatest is 5378.66 angstroms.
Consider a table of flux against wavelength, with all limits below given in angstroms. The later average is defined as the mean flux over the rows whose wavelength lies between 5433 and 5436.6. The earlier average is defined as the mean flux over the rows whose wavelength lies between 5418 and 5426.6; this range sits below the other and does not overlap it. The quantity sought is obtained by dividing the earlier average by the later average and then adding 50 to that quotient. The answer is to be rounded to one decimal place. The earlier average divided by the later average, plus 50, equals 51.0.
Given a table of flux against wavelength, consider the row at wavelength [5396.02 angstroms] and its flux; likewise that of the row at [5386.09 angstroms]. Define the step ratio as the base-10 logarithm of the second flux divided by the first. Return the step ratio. 0.054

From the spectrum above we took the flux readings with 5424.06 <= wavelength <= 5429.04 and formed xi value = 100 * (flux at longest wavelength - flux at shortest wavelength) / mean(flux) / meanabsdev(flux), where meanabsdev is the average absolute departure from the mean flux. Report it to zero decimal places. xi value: -8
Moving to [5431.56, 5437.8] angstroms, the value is 8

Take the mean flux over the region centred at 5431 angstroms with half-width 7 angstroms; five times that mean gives 184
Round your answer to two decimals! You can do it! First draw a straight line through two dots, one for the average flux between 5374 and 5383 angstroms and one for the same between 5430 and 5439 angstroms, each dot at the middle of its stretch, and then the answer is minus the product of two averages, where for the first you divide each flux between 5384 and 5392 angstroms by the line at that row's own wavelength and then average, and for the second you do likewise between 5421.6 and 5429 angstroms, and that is -1.00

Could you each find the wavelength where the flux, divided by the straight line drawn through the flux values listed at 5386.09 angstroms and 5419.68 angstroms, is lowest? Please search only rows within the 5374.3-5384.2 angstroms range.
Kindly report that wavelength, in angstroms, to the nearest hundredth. 5374.94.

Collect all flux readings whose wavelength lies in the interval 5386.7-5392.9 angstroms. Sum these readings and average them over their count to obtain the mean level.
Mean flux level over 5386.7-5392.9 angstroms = 37.6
